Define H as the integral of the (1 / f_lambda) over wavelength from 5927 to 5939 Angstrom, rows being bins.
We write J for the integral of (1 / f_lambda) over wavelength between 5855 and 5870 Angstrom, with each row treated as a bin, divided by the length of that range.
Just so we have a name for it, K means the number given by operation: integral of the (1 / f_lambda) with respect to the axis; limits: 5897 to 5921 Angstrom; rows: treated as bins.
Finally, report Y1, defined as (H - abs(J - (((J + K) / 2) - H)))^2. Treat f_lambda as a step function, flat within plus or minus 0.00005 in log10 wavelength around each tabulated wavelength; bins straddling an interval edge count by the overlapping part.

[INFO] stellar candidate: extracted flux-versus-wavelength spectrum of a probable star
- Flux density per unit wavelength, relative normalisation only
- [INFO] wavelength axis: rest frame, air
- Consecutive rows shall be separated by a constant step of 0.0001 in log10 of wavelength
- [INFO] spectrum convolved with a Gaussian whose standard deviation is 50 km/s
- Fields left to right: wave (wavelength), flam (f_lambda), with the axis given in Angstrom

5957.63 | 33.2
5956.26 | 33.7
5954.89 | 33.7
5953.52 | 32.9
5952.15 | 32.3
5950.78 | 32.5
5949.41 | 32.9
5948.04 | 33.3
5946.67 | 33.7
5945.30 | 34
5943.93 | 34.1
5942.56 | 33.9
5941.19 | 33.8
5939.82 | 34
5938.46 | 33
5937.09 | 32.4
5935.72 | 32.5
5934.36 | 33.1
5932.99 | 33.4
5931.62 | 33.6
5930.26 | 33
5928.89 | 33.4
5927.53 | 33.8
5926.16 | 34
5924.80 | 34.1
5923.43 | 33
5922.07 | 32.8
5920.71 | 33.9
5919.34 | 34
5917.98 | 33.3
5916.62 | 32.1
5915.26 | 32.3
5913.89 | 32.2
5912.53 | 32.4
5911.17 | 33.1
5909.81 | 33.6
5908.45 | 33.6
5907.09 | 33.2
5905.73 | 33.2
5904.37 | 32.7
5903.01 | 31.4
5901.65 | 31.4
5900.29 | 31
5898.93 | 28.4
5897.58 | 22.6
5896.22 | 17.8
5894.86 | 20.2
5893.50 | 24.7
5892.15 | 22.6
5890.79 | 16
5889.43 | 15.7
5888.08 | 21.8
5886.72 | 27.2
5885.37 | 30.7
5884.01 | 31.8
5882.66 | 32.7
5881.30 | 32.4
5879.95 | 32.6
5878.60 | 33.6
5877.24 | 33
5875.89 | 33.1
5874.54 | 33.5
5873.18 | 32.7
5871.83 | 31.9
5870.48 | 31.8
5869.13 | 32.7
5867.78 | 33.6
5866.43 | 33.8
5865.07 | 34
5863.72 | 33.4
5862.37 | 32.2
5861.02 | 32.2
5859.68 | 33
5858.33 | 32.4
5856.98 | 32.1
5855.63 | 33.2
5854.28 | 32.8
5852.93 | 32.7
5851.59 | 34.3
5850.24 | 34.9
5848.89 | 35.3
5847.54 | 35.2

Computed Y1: 0.13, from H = 0.36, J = 0.030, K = 0.8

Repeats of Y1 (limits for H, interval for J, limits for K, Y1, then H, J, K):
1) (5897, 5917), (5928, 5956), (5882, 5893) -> 0.05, 0.64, 0.030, 0.5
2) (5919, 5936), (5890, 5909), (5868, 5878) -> 0.02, 0.51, 0.039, 0.3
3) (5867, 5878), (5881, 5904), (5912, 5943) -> 0.05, 0.34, 0.041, 0.9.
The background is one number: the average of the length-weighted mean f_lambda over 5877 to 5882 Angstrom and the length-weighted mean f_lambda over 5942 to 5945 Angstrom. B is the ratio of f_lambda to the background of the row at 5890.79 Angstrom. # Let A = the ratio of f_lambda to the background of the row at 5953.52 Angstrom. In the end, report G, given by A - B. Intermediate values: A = 0.985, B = 0.48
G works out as 0.51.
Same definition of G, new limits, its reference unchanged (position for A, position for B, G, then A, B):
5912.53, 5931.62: -0.04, 0.970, 1.01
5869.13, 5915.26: 0.01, 0.979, 0.97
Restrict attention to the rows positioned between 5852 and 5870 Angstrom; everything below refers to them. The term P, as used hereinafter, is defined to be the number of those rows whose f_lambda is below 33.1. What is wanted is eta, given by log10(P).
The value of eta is 0.90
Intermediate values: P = 8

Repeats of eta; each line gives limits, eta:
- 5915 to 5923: 0.48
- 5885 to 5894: 0.85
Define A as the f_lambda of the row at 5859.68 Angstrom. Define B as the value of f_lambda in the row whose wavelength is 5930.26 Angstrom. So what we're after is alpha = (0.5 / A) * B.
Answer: 0.50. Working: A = 33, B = 33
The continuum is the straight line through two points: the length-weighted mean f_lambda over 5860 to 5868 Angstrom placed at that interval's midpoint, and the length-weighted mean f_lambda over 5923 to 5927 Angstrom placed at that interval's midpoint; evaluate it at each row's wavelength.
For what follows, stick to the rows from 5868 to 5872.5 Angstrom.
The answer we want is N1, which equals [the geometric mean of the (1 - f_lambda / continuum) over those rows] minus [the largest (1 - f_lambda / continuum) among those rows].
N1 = -0.013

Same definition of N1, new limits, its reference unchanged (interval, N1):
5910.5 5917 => -0.013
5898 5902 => -0.063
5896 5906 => -0.388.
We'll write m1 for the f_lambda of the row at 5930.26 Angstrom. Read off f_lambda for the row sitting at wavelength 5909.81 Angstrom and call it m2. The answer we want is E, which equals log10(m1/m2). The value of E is -0.008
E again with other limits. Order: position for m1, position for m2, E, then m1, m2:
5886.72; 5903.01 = -0.062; 27.2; 31.4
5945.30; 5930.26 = 0.013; 34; 33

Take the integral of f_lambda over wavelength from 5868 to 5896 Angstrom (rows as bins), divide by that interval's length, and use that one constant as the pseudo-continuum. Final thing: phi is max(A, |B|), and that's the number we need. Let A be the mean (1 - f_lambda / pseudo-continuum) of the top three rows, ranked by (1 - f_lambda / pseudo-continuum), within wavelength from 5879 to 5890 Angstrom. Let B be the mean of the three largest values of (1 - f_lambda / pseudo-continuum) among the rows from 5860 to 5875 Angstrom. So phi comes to 0.242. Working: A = 0.24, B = -0.12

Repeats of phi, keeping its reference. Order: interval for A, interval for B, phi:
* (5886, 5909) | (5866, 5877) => 0.420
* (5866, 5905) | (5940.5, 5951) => 0.420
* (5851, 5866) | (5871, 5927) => 0.420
